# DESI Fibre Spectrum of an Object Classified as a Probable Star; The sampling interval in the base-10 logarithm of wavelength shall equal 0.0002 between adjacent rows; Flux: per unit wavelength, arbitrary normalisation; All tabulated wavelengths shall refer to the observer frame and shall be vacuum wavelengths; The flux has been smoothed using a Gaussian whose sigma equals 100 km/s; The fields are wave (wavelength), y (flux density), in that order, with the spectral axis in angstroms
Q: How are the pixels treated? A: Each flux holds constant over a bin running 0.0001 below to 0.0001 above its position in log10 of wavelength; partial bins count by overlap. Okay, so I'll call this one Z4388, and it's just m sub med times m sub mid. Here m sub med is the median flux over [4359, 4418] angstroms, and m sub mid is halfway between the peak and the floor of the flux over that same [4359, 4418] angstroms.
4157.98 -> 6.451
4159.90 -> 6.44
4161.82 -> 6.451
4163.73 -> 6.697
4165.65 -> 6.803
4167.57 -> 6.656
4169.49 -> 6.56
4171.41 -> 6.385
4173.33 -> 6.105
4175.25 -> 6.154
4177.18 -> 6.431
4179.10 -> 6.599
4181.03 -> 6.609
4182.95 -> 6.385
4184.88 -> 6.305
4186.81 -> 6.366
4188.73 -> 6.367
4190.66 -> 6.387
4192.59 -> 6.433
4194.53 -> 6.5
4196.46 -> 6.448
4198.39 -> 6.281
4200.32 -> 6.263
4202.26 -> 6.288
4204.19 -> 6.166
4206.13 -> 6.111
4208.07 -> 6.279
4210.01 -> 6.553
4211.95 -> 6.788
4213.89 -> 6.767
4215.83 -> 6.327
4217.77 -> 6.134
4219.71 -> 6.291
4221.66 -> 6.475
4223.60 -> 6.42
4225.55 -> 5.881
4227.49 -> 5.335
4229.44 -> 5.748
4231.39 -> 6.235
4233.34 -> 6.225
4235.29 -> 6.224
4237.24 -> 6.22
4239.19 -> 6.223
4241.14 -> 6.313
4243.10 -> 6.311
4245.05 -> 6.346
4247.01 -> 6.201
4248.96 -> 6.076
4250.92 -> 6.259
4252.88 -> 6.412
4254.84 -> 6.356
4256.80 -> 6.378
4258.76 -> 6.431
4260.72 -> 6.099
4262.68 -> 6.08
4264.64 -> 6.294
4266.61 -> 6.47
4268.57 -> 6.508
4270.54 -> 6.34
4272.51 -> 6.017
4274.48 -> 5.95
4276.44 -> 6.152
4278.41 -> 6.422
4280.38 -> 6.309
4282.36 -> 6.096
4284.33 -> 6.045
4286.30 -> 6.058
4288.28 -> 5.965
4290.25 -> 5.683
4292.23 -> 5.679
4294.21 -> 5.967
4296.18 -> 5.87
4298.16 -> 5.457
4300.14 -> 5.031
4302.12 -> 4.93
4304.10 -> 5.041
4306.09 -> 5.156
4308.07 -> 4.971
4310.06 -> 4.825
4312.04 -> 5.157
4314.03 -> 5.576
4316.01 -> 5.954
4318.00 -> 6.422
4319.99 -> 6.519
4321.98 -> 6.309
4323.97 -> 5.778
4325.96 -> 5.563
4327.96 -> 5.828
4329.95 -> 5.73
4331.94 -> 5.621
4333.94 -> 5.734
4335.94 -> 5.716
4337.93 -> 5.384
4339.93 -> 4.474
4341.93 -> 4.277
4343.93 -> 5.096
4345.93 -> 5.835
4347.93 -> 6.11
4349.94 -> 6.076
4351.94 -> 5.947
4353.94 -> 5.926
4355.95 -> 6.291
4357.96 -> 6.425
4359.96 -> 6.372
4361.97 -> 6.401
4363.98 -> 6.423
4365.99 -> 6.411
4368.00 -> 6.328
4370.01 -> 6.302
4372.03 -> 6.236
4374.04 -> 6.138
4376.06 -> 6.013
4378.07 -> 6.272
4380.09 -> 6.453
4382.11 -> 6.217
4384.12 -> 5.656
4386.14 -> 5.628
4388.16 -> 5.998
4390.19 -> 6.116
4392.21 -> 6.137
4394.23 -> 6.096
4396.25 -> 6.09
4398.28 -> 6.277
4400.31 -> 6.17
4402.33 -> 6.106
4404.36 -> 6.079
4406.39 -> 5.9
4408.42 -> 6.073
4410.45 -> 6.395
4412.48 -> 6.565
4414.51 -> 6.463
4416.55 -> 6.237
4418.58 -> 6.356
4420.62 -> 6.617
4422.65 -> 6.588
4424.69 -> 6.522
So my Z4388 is 38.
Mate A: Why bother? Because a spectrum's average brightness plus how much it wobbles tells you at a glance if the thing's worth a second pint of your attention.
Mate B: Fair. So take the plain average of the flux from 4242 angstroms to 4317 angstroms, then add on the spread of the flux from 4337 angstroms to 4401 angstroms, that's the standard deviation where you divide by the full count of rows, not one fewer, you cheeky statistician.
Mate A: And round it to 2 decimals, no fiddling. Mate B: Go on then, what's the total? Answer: 6.43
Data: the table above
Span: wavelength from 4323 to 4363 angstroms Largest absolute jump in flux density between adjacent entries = 0.91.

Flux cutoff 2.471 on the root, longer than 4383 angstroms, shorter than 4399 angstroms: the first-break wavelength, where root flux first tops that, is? 4390.19 angstroms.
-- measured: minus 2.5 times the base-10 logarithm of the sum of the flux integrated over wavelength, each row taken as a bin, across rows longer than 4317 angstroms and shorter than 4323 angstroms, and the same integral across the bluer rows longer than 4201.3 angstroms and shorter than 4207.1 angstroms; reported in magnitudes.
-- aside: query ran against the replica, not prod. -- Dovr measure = -4.68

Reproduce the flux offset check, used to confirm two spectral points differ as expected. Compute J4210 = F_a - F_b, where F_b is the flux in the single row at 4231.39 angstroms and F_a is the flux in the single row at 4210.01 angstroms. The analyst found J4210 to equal 0.3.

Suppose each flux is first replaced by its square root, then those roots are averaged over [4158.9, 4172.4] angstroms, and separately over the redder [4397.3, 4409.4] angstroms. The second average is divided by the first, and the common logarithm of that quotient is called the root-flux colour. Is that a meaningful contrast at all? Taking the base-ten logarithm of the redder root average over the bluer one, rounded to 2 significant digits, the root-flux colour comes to -0.016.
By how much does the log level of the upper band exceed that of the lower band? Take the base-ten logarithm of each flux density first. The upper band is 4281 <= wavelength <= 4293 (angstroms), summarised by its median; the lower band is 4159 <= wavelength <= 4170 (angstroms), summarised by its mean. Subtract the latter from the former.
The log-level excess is -0.041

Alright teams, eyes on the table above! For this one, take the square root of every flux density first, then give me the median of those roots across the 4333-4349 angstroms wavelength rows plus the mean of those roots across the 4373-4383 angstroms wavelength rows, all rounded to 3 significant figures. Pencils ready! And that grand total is 4.85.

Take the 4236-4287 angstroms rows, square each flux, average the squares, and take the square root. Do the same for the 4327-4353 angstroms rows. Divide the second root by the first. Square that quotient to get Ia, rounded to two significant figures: 0.79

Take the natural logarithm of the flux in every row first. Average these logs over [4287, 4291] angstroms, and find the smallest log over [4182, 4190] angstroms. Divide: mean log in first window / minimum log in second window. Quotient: 0.96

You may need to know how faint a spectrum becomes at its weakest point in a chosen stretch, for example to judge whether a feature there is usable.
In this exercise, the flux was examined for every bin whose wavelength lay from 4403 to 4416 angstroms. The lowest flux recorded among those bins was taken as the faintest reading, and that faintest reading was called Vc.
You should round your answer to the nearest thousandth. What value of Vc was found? 5.900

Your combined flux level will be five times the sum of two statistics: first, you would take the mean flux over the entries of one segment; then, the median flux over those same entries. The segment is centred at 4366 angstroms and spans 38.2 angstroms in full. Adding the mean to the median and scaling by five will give 62.4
